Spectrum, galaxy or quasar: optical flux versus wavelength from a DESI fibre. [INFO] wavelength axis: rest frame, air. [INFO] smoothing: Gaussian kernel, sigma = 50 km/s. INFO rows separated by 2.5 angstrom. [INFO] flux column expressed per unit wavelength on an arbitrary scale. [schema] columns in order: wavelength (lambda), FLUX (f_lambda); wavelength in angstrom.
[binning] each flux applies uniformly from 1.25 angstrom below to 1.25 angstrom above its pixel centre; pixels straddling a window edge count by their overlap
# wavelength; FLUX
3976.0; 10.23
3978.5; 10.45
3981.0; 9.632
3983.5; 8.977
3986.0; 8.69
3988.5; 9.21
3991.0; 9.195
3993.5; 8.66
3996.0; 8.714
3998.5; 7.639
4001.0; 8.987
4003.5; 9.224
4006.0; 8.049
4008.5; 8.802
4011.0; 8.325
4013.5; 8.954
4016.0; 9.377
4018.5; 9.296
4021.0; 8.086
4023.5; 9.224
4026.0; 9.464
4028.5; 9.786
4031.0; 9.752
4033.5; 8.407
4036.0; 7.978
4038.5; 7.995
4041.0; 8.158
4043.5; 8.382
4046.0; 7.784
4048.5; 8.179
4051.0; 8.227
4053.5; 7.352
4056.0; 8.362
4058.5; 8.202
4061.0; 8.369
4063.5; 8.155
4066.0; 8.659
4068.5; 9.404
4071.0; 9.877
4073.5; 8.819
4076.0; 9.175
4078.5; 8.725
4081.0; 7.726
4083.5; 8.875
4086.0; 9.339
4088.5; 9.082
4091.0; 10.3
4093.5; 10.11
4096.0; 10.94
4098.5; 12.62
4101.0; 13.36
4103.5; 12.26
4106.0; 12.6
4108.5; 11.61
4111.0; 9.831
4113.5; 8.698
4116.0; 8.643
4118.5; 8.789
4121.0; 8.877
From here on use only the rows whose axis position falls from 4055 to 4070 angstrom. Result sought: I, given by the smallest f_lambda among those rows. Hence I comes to 8.155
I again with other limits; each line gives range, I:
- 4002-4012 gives 8.049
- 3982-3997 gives 8.66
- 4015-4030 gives 8.086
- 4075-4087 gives 7.726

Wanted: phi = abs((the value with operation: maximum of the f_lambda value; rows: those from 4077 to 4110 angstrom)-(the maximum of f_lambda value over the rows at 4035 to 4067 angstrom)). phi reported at 5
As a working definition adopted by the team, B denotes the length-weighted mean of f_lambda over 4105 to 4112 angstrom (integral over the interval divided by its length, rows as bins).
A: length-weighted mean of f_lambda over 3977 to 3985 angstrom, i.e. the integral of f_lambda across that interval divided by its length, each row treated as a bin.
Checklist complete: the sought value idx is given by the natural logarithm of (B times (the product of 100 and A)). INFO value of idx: 9.30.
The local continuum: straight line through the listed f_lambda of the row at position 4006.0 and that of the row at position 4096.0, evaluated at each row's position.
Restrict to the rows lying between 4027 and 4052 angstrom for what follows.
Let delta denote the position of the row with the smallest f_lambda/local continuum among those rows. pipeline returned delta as 4046.0 angstrom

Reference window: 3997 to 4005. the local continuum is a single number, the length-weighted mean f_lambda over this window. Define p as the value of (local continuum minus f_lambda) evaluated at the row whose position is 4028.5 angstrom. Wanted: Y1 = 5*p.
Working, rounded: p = -1.2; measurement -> -6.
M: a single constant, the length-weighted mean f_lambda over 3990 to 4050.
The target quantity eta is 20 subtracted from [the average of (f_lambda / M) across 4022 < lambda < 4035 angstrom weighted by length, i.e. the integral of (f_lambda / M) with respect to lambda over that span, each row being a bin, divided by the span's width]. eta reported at -18.9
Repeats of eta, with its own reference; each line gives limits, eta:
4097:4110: -18.6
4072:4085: -19.0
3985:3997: -19.0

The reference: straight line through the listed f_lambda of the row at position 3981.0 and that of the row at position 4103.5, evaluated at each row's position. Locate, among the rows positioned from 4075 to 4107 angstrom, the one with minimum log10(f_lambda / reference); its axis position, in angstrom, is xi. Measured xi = 4081.0 angstrom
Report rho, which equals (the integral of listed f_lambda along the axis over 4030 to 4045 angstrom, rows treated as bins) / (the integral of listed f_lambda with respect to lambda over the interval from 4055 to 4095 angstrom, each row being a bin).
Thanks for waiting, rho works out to 0.4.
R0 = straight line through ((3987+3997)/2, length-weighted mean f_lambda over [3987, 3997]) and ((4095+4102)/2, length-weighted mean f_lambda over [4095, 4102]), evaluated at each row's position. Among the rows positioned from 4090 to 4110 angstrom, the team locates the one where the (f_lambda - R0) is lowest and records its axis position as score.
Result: 4093.5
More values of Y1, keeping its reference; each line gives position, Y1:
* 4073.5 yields -1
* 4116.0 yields 0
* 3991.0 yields -3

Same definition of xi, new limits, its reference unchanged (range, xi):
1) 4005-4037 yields 4036.0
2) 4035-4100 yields 4081.0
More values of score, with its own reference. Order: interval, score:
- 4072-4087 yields 4081.0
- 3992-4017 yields 3998.5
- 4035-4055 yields 4053.5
